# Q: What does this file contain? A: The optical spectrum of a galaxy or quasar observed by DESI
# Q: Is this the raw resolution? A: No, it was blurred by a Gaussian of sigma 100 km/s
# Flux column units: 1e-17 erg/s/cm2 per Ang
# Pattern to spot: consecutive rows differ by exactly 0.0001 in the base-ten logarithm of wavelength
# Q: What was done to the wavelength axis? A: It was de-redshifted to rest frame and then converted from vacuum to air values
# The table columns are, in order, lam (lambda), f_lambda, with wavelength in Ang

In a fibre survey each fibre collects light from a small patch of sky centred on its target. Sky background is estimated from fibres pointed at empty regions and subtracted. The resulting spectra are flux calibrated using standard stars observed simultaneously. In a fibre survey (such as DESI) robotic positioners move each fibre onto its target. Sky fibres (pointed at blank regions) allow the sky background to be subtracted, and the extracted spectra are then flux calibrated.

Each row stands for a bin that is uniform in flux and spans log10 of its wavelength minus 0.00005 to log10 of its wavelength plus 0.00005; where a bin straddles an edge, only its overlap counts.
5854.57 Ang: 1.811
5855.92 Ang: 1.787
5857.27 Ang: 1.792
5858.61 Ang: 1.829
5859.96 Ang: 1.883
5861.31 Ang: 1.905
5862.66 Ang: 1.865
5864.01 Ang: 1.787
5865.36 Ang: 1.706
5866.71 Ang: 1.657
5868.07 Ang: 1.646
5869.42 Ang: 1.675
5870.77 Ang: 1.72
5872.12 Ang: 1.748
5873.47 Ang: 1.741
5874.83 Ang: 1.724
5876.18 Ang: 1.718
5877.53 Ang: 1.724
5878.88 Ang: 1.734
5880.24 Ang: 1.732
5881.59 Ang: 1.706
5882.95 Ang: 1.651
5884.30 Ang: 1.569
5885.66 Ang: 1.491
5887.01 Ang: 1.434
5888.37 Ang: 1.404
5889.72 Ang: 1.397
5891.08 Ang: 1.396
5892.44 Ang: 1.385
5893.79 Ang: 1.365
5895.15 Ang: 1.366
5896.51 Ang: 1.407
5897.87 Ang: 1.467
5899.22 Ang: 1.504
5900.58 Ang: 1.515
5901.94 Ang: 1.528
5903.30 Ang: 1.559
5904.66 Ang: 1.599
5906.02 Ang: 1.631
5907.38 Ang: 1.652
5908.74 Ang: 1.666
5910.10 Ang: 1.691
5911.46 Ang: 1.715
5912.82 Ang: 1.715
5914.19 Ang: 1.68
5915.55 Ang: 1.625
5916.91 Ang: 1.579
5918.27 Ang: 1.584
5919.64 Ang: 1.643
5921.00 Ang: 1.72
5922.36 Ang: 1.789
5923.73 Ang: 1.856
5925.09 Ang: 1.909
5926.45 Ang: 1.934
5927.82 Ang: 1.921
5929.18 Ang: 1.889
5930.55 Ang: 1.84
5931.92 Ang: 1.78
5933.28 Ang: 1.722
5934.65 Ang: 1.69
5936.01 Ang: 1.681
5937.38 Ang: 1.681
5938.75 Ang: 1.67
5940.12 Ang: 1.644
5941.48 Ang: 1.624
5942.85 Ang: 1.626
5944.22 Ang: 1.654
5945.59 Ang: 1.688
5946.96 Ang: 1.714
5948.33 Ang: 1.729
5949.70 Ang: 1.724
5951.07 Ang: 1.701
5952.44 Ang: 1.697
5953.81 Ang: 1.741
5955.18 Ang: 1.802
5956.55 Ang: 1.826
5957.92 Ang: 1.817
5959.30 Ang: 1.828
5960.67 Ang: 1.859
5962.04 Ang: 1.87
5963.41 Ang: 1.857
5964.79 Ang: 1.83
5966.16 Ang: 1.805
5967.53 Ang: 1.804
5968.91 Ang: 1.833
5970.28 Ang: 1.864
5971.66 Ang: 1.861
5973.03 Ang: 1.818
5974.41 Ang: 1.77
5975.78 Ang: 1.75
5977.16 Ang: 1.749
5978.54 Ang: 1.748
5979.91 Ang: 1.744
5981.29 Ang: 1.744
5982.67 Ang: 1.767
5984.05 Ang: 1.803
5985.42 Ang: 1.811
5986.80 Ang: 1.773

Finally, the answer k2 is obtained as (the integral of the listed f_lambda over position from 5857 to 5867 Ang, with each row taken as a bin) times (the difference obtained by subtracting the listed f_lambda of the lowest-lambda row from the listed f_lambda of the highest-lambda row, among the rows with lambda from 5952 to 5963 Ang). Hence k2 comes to 3.1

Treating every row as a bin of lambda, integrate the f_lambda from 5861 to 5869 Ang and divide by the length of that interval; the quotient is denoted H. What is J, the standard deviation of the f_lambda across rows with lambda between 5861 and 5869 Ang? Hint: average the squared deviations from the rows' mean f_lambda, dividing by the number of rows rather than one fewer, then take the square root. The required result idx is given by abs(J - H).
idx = 1.65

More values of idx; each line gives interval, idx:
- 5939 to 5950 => 1.63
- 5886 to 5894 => 1.38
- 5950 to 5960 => 1.72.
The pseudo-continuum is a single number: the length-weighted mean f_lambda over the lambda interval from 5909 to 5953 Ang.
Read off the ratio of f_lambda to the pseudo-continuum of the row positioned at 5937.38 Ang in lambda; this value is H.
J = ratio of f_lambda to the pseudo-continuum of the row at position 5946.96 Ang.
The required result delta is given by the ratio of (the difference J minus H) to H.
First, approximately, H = 0.98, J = 1.00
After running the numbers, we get 0.02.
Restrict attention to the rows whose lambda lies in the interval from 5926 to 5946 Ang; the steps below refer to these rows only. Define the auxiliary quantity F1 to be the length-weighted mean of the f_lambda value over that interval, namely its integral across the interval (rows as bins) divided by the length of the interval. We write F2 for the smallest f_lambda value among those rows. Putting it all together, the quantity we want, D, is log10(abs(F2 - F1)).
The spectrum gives -0.96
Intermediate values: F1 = 1.73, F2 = 1.624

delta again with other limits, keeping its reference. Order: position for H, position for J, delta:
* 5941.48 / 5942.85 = 0.00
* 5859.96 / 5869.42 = -0.11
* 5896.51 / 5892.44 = -0.02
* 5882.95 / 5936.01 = 0.02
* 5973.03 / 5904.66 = -0.12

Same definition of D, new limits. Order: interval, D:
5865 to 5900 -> -0.67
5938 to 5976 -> -0.85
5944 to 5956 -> -1.18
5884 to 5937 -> -0.59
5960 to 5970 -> -1.46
